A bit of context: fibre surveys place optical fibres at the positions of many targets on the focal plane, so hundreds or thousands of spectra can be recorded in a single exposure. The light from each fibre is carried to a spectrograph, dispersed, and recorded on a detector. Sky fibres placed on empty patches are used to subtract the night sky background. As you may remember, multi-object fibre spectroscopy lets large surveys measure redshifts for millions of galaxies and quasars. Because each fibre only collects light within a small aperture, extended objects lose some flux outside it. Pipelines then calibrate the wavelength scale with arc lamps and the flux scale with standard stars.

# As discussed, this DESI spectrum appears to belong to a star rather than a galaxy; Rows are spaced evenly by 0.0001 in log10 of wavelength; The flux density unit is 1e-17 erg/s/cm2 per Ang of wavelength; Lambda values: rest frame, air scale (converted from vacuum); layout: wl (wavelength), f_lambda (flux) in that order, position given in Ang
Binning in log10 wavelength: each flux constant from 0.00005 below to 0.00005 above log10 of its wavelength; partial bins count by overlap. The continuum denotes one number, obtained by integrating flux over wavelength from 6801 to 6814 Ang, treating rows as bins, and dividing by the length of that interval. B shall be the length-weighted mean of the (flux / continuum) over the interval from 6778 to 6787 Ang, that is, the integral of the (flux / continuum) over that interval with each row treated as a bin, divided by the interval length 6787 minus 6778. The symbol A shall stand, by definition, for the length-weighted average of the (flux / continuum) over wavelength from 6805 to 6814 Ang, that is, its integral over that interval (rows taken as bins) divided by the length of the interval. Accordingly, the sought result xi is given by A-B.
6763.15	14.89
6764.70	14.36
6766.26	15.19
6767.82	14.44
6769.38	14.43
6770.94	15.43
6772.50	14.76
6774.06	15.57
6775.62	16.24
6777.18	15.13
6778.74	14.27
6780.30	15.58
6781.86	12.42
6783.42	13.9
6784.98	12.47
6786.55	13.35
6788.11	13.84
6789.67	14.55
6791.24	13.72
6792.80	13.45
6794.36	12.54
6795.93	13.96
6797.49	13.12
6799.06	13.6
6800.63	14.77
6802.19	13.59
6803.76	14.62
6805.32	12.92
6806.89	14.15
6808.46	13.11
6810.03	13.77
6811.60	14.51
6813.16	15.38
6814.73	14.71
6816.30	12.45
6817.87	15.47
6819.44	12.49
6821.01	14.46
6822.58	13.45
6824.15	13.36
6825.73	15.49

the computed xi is 0.03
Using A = 1.00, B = 0.97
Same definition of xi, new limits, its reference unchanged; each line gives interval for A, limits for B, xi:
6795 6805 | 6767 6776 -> -0.09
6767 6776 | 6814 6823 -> 0.09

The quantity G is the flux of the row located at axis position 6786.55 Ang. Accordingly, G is 13.35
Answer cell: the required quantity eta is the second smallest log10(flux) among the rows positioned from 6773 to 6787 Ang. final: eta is 1.10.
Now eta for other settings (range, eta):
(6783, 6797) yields 1.10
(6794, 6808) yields 1.11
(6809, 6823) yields 1.10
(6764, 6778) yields 1.16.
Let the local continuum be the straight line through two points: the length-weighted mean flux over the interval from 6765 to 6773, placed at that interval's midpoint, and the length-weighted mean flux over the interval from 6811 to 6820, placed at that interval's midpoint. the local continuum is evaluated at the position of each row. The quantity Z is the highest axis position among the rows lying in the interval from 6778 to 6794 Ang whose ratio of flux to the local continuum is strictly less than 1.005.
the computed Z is 6792.80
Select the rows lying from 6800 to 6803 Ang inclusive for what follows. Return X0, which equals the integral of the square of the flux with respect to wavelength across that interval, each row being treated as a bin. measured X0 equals 602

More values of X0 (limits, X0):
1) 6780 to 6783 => 573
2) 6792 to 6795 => 511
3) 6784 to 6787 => 501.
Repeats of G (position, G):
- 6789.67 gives 14.55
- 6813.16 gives 15.38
